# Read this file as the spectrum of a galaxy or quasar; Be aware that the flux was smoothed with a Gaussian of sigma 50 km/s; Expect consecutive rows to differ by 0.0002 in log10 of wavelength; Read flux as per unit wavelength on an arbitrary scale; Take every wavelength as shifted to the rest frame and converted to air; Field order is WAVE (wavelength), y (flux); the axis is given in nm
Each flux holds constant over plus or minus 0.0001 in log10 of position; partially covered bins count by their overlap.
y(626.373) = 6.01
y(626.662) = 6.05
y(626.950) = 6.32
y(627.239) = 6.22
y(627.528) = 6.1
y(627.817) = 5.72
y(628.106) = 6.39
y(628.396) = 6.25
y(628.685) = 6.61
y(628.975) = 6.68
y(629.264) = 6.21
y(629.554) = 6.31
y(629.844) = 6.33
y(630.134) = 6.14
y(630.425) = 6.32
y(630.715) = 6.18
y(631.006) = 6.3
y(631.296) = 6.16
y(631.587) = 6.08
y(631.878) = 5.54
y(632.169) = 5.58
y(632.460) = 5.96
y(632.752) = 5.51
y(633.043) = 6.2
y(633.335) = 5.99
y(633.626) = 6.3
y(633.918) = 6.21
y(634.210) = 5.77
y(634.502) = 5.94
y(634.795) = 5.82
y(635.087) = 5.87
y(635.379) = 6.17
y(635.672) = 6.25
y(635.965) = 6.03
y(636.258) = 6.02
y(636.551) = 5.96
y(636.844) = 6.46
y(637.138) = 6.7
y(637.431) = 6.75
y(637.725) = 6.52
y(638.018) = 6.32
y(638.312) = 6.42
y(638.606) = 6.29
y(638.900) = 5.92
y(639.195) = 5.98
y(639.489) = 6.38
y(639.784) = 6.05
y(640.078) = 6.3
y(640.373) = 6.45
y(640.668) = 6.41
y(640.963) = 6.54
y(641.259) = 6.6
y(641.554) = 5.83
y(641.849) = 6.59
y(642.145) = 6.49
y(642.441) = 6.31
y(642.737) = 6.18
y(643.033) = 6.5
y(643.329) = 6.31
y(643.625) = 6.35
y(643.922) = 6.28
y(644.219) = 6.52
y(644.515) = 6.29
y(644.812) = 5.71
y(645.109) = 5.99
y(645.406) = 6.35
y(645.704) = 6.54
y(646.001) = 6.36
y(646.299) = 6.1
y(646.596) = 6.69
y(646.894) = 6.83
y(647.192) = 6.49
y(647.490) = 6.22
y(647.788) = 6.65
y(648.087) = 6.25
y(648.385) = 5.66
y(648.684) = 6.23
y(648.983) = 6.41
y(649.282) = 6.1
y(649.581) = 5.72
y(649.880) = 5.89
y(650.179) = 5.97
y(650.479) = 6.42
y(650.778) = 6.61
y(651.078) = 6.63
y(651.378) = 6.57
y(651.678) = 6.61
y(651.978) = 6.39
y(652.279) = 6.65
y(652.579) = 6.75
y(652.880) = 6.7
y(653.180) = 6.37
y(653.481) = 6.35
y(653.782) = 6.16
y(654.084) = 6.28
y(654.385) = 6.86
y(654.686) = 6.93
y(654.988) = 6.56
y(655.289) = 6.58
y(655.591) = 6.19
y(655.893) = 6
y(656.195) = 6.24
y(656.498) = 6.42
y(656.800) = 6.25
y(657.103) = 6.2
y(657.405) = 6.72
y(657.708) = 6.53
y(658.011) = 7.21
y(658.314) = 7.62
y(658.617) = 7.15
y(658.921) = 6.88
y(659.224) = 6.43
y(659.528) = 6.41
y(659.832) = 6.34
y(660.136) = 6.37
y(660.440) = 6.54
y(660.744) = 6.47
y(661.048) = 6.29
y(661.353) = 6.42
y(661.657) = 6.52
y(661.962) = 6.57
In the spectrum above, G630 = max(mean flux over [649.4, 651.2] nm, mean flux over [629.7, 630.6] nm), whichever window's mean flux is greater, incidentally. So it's 6.26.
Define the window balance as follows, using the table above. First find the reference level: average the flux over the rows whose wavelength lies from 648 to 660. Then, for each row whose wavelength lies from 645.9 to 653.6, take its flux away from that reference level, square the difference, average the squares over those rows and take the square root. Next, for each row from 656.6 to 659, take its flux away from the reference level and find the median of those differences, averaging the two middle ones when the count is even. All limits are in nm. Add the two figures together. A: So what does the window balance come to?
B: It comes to -0.02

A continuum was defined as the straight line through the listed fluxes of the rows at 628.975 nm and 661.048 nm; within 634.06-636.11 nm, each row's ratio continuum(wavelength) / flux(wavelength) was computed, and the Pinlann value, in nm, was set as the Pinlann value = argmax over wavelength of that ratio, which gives 634.210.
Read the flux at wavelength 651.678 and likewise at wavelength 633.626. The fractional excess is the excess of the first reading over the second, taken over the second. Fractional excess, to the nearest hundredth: 0.05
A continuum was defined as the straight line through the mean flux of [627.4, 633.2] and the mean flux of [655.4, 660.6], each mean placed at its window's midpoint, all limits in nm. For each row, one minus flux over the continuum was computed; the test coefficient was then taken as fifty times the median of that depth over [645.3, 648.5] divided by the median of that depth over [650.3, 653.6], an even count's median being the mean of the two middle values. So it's -4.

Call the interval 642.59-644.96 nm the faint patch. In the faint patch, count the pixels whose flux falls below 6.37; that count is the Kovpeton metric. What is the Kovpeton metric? 6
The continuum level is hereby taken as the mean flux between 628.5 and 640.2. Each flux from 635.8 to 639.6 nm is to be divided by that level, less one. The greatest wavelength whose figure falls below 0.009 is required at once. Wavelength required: 639.195 nm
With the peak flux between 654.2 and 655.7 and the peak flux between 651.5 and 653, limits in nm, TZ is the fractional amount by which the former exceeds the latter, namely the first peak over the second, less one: 0.027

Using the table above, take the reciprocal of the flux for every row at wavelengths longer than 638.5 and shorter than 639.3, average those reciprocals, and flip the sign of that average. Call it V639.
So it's -0.165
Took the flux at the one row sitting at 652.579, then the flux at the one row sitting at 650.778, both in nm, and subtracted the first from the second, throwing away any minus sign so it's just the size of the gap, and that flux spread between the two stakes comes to 0.1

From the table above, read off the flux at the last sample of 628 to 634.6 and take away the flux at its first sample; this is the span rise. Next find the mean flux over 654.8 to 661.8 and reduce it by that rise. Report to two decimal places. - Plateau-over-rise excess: 6.99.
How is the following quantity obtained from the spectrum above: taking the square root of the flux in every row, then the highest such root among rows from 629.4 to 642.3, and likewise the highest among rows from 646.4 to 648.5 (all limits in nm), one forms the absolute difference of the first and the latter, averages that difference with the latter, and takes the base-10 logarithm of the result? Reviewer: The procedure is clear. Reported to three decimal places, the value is 0.119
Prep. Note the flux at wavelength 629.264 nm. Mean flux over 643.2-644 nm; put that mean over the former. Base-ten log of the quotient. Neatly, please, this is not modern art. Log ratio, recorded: 0.007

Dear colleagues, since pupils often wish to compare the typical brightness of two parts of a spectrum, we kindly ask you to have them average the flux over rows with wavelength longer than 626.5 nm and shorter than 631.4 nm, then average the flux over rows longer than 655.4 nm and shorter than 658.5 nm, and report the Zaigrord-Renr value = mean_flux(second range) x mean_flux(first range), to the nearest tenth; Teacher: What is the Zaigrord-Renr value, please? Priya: 40.9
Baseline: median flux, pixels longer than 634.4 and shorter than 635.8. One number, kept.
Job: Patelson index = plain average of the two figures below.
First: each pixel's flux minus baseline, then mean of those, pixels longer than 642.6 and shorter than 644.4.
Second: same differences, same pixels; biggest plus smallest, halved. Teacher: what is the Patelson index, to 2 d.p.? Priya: 0.41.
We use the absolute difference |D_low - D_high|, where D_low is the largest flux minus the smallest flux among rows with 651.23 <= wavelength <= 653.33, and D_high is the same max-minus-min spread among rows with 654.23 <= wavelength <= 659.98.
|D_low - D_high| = 1.2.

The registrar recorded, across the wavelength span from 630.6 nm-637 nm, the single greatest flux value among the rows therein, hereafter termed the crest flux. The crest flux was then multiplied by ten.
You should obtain 65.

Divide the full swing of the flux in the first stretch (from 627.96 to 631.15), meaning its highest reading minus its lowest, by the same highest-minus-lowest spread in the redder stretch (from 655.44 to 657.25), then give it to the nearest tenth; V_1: 1.3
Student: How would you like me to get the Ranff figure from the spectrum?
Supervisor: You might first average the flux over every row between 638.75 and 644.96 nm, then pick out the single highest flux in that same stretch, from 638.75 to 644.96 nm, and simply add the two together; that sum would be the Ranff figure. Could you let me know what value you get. 12.9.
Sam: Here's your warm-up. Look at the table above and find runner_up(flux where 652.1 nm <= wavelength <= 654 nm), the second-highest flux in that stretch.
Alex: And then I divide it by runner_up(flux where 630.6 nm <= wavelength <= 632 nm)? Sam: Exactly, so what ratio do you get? 1.08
